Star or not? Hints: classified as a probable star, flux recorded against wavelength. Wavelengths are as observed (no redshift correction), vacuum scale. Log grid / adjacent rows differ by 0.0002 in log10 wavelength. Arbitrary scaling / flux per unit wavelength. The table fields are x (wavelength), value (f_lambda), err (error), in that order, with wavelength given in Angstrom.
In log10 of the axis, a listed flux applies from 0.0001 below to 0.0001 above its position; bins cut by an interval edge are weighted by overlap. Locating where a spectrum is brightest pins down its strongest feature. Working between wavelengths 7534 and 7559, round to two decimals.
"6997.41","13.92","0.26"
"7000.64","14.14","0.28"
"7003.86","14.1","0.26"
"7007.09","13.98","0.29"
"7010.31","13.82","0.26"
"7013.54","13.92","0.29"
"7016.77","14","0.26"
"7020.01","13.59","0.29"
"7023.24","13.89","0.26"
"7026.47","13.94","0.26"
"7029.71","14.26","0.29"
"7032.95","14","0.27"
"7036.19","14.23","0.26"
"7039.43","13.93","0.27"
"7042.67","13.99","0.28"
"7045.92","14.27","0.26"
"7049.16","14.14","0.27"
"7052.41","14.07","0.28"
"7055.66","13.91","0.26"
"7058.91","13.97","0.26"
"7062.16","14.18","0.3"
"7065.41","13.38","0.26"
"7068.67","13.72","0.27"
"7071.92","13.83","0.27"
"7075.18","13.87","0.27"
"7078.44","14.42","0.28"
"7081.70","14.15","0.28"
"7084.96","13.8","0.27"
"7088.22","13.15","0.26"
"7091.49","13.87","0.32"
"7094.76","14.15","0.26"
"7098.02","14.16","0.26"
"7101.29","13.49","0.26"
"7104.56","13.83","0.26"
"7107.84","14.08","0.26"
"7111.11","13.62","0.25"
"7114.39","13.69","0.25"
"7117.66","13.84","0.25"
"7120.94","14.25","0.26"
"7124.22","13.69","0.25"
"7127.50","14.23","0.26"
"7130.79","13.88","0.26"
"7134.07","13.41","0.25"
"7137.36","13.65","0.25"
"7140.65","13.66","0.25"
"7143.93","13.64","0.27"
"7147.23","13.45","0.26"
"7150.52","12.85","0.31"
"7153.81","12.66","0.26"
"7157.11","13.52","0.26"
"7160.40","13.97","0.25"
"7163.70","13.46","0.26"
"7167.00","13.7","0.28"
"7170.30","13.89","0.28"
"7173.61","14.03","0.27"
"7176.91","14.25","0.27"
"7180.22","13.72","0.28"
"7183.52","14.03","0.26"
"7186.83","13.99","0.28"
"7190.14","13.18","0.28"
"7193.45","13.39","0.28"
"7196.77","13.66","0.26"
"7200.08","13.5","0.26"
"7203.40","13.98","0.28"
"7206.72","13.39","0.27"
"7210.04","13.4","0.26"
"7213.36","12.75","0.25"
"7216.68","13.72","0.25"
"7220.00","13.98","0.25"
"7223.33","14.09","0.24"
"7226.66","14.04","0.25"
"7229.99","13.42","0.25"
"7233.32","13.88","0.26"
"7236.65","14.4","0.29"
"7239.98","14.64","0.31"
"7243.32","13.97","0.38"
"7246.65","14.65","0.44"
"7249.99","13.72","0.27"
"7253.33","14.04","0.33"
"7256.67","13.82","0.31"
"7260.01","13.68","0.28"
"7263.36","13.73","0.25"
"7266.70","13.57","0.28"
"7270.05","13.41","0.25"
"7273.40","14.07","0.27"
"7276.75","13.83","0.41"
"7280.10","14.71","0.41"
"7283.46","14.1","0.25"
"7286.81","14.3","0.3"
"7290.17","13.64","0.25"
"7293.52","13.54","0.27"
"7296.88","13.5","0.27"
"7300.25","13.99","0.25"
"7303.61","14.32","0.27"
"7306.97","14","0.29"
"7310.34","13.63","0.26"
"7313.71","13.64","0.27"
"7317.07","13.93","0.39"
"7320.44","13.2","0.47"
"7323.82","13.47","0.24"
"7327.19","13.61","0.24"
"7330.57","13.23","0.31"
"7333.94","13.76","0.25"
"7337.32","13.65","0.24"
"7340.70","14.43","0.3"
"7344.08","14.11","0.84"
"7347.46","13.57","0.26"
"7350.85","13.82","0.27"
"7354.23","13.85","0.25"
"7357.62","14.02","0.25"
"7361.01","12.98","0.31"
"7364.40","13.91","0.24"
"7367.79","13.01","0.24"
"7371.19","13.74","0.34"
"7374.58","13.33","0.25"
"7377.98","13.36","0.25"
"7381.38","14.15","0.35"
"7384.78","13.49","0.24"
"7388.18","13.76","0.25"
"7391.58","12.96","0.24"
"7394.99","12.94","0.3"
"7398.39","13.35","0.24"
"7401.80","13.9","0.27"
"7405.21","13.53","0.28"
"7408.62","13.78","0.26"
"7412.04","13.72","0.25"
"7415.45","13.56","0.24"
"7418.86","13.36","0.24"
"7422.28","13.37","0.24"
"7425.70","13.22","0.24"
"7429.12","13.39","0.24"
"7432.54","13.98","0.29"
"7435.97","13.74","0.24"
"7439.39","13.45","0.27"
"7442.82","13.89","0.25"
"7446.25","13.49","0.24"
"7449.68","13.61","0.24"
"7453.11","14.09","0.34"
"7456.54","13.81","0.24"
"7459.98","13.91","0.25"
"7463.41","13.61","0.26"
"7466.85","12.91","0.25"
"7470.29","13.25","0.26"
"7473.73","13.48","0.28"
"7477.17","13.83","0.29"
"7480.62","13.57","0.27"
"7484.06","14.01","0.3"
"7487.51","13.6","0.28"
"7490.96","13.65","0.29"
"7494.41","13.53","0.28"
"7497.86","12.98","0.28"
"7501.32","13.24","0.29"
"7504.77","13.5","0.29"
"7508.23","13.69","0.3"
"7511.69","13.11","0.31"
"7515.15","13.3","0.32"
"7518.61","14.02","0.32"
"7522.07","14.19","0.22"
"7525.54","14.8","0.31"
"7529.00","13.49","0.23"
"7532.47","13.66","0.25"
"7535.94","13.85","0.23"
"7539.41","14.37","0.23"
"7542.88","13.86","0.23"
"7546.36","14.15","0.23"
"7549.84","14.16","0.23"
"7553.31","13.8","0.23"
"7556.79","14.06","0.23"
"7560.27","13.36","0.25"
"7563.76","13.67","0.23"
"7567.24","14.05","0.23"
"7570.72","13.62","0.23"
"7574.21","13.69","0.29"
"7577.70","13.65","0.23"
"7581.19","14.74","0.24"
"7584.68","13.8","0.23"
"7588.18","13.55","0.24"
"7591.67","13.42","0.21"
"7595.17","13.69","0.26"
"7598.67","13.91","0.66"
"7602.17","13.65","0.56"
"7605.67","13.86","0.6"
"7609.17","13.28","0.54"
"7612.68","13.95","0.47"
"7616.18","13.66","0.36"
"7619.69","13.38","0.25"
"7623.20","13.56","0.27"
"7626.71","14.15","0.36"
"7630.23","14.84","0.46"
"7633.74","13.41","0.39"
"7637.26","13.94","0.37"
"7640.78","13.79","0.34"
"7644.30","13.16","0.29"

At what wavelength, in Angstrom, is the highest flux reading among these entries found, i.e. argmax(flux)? 7539.41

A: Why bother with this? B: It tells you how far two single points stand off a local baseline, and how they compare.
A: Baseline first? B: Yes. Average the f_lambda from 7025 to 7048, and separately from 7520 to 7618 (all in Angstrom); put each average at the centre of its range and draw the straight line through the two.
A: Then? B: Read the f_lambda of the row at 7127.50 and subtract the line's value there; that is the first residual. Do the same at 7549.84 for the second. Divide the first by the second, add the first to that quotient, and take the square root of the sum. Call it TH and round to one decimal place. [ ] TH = 0.9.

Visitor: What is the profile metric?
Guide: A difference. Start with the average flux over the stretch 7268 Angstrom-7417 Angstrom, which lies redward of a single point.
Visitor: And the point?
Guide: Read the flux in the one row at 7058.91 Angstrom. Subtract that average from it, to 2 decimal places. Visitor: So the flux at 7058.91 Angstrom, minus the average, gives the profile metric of 0.27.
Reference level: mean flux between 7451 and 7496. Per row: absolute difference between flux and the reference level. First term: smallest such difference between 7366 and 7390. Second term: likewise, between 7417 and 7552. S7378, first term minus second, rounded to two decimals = 0.09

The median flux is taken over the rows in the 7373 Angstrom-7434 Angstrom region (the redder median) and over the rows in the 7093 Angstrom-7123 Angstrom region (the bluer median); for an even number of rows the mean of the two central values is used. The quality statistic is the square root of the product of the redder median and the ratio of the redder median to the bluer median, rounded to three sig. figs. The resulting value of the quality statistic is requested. 3.61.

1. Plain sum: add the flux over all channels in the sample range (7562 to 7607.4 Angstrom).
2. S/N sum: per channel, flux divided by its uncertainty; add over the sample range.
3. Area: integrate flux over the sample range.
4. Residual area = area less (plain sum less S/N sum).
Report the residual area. 1096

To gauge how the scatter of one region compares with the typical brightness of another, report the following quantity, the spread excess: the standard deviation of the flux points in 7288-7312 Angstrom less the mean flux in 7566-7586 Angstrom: -13.6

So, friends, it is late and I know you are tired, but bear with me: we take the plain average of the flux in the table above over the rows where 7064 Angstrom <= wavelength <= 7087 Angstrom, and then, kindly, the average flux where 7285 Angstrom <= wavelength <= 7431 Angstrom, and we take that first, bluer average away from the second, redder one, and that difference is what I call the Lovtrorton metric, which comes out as -0.25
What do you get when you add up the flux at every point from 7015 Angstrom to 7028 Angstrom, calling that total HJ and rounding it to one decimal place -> 55.4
